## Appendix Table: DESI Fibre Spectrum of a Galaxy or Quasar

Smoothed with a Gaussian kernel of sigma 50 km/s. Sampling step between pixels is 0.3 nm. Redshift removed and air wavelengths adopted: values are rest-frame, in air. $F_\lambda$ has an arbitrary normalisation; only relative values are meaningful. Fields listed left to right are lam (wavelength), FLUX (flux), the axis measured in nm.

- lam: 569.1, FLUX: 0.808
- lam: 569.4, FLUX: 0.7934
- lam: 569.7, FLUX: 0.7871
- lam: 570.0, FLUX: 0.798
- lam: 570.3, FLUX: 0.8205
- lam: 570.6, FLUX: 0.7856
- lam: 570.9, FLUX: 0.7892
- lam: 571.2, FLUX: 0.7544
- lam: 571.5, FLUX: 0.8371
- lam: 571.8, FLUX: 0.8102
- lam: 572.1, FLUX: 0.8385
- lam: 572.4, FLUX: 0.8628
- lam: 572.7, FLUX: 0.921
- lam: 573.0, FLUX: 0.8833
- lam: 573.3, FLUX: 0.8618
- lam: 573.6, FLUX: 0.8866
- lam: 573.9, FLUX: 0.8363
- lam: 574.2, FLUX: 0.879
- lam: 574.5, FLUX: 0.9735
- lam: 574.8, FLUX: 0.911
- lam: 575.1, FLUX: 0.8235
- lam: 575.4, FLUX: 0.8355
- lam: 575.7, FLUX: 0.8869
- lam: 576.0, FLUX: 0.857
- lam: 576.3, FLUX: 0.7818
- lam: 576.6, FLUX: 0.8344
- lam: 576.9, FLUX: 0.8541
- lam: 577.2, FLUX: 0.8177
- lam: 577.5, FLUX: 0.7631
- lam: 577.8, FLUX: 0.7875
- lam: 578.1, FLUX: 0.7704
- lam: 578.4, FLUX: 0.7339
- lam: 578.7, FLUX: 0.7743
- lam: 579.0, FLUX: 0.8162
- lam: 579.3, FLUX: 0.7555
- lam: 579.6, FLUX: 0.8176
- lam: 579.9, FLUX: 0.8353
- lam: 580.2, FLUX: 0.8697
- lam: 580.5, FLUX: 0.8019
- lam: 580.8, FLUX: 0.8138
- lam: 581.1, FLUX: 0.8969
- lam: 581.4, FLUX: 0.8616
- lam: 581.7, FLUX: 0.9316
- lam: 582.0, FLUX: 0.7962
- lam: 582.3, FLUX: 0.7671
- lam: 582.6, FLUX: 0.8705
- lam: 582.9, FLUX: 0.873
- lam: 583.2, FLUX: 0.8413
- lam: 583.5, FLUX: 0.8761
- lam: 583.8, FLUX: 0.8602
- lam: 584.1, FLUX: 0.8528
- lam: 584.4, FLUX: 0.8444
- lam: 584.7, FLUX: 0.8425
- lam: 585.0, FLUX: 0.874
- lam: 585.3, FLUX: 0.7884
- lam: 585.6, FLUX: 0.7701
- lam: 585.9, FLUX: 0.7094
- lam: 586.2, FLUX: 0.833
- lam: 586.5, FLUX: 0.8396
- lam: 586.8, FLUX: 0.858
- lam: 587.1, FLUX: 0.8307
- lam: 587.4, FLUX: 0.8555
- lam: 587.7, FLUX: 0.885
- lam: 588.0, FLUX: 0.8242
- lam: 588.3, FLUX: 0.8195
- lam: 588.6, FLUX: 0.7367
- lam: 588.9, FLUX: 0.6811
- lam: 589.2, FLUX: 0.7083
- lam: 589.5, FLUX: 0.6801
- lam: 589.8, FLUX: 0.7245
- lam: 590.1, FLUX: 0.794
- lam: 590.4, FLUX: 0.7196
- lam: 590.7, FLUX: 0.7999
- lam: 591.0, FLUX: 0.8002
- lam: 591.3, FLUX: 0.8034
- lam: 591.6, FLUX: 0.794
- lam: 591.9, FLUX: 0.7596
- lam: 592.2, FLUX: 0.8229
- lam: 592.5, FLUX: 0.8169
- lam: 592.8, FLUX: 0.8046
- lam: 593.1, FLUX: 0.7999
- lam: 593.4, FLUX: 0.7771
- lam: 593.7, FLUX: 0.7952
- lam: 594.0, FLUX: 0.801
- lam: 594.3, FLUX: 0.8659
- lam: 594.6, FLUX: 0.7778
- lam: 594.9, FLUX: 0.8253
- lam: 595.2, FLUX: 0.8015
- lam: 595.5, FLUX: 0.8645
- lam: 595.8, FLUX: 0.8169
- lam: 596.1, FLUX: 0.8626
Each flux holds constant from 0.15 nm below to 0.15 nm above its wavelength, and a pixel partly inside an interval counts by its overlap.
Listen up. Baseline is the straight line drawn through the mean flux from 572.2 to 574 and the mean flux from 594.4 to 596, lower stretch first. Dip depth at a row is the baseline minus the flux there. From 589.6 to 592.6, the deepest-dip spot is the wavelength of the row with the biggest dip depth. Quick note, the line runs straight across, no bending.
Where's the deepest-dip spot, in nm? 590.4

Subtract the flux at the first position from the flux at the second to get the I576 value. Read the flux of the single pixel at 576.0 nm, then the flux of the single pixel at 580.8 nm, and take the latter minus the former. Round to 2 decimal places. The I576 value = -0.04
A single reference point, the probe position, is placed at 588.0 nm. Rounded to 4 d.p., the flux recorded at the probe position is 0.8242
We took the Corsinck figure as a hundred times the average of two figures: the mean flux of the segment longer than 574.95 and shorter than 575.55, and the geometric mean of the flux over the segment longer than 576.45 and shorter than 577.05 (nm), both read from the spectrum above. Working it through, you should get 84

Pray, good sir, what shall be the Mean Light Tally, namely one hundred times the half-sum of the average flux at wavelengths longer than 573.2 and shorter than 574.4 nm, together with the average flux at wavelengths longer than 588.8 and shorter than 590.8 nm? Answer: 80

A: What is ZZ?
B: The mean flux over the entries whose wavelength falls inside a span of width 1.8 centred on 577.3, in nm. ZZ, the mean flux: 0.805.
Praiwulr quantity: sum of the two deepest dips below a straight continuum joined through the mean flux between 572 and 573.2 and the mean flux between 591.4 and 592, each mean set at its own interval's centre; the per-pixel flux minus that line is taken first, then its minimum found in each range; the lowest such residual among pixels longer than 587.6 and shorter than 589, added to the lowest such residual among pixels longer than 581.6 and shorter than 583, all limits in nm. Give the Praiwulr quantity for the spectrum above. -0.17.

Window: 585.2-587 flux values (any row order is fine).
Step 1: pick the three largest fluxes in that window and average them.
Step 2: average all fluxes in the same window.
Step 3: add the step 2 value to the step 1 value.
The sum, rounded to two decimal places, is 1.64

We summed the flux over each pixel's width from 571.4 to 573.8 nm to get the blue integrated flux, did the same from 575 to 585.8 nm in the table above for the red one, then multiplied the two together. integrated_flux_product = 18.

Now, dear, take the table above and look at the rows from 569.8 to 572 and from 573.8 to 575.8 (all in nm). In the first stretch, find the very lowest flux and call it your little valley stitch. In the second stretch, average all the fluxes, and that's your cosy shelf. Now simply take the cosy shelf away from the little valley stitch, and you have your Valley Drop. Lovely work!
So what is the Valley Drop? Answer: -0.12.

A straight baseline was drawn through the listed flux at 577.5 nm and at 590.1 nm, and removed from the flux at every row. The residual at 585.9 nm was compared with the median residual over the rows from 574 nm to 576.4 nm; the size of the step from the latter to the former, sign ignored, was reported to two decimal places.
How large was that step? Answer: 0.19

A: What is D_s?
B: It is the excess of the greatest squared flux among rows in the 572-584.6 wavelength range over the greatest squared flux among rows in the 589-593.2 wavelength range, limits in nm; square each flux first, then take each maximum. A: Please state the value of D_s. 0.3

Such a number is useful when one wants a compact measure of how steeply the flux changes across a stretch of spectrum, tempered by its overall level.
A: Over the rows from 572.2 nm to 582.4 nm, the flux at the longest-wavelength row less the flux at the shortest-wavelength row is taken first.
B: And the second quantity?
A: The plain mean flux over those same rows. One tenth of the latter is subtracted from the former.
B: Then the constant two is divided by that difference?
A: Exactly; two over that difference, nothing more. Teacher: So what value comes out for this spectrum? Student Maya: -11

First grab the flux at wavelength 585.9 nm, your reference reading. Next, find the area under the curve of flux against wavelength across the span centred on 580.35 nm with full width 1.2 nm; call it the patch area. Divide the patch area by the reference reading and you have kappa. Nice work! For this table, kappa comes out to 1.40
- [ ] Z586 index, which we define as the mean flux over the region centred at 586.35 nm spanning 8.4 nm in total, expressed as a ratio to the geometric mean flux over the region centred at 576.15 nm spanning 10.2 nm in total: 0.97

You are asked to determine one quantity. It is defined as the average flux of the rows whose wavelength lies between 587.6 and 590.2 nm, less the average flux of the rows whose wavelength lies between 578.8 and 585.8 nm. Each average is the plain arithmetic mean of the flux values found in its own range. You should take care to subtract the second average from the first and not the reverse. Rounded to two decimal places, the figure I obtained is -0.08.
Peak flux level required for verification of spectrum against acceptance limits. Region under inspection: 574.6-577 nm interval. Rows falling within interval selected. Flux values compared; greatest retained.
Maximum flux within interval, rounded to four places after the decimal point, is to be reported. 0.9110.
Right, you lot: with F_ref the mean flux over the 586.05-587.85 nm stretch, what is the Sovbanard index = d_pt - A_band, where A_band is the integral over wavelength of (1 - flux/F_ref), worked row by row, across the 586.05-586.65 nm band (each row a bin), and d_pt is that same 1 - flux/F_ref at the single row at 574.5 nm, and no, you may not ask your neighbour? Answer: -0.15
